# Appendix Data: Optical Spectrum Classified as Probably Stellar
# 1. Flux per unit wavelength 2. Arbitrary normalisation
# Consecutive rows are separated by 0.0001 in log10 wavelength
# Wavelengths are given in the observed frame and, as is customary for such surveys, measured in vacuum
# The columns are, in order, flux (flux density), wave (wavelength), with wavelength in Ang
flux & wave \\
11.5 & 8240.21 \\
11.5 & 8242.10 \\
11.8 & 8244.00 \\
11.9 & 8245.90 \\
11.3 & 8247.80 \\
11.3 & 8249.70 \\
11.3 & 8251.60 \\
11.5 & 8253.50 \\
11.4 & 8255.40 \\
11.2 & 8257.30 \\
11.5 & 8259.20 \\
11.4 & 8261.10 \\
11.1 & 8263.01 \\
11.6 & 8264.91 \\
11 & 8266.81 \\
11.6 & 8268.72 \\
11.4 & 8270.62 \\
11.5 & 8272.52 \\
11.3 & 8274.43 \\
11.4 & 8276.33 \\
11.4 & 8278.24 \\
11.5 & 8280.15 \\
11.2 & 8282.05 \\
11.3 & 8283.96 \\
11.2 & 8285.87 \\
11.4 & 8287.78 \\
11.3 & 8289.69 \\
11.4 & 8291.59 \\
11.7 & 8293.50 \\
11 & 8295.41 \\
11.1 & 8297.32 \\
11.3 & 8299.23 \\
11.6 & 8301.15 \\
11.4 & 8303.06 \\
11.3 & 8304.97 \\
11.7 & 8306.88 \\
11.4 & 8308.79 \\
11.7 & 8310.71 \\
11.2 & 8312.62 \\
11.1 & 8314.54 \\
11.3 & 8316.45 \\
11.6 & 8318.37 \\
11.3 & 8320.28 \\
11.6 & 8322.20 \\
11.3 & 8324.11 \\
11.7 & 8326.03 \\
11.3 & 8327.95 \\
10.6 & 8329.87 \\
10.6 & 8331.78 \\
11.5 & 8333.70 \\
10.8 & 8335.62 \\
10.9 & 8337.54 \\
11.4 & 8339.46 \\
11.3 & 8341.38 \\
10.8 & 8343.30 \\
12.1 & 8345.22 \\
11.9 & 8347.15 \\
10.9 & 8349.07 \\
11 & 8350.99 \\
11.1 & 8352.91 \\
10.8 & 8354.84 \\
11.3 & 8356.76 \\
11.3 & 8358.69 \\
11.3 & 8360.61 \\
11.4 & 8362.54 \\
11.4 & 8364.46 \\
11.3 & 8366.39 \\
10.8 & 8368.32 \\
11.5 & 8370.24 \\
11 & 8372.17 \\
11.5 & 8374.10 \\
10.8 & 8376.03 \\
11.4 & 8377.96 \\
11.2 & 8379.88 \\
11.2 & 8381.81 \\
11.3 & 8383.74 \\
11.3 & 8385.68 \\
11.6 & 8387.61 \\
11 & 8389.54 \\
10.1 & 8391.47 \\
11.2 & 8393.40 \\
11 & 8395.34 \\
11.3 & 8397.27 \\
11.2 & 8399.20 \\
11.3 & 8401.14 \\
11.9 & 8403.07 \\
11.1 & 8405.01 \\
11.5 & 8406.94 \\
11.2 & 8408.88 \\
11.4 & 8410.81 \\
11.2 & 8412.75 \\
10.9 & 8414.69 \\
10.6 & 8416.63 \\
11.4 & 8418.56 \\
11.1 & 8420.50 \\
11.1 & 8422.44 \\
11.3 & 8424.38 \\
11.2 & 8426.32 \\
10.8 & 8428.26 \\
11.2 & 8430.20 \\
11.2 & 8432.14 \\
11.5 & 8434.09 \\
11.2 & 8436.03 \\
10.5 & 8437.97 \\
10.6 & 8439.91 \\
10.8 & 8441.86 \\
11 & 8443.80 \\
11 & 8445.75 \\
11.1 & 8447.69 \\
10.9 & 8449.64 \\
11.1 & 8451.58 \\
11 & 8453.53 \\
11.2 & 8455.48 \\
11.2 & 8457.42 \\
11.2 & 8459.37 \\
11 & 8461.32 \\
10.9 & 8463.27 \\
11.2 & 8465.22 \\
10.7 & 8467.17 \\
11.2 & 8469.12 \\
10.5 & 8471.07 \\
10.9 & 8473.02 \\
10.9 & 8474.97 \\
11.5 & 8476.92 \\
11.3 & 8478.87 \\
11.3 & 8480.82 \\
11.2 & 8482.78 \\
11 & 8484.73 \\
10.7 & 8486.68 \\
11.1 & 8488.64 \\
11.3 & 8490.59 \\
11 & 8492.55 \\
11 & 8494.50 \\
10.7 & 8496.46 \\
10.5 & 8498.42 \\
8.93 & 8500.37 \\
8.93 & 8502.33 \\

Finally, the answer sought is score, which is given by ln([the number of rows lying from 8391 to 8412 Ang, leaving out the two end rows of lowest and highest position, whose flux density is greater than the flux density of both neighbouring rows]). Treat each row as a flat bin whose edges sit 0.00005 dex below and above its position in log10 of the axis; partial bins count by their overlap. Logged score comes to 1.4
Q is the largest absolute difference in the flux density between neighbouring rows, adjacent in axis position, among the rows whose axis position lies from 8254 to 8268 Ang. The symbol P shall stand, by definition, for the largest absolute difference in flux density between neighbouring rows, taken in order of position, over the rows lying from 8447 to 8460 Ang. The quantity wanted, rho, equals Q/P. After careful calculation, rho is 3.0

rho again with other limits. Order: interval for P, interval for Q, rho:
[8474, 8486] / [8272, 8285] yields 0.5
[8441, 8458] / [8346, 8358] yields 5.0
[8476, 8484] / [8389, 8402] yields 5.5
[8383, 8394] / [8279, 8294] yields 0.3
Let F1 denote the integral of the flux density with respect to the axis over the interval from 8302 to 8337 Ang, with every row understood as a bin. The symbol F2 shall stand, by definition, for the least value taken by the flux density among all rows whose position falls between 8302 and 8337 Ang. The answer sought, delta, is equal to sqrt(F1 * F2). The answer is 64.7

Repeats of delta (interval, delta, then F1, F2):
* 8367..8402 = 62.8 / 390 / 10.1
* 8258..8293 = 66.1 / 398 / 11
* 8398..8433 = 64.5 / 392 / 10.6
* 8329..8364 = 64.4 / 391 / 10.6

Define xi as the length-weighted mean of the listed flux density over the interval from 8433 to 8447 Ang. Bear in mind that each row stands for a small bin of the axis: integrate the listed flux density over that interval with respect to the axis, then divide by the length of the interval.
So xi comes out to 10.9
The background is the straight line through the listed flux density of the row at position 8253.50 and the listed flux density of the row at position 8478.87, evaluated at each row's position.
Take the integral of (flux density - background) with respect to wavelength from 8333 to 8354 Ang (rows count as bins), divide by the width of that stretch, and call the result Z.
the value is -0.18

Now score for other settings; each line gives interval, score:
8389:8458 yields 2.3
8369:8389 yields 0.7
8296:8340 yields 1.9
